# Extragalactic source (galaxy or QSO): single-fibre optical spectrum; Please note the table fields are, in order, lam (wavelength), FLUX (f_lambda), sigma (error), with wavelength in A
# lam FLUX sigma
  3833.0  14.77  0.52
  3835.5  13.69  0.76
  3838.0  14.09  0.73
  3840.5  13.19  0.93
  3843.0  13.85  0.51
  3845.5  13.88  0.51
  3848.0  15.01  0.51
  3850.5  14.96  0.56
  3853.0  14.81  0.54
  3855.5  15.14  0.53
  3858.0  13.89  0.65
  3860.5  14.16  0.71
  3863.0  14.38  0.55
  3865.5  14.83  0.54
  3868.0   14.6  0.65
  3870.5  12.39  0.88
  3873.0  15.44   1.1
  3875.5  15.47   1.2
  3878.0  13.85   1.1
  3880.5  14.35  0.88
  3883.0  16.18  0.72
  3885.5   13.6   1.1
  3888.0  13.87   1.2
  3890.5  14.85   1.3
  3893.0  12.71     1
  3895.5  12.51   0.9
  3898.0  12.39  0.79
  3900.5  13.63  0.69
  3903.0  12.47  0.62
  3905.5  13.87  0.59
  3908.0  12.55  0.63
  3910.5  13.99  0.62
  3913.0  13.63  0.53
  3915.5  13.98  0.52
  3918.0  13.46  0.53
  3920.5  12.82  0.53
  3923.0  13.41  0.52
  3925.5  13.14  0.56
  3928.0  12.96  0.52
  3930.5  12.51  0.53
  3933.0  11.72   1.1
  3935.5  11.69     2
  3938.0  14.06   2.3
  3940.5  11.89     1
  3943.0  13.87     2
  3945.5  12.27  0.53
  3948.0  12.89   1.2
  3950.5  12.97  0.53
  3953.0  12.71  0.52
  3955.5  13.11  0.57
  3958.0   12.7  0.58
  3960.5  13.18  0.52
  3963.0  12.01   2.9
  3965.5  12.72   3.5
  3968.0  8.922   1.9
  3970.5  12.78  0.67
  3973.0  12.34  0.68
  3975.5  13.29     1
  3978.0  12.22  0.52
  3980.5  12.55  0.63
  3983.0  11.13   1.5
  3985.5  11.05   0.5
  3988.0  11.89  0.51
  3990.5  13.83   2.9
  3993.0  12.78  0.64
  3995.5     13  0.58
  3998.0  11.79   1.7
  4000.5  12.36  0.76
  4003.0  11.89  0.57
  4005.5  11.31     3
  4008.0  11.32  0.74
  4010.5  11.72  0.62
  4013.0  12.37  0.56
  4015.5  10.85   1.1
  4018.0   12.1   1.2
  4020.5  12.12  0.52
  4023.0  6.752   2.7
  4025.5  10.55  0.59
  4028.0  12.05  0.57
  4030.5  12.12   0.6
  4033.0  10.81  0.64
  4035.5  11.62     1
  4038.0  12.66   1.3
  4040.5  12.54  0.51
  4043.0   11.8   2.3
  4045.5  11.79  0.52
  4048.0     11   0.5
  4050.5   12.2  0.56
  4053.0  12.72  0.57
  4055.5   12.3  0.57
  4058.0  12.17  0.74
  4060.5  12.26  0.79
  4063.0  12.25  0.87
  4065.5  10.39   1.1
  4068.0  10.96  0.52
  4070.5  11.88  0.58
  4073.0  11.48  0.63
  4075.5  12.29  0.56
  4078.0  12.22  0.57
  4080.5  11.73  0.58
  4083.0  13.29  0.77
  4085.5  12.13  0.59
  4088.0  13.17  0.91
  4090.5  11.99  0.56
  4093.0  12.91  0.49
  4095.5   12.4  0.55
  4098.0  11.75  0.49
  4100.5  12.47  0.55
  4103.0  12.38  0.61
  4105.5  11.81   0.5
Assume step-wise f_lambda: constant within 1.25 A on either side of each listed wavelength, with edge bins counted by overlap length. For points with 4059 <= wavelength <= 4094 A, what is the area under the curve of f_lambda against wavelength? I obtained 422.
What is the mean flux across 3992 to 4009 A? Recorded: 12.1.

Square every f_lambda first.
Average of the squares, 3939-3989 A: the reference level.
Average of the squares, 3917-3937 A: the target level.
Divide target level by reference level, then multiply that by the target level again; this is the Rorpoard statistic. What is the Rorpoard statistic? 172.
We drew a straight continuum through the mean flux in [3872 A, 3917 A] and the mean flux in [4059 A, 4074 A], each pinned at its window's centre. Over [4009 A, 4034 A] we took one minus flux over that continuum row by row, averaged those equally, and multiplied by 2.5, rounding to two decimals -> 0.21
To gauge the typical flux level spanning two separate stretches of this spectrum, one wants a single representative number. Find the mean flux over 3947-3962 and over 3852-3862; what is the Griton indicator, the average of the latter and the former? 13.7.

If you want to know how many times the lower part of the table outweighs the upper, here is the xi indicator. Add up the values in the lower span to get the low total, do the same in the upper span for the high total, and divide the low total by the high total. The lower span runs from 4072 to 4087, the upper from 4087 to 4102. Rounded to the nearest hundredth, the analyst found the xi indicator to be 0.98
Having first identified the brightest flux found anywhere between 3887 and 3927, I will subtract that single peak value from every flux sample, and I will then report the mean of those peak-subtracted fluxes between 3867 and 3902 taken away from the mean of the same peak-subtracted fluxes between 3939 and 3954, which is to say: -1.2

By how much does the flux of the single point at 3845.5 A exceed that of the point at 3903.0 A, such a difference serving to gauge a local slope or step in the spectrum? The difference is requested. 1.4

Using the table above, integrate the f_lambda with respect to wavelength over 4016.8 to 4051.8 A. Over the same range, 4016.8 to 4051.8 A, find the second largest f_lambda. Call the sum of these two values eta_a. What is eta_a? 413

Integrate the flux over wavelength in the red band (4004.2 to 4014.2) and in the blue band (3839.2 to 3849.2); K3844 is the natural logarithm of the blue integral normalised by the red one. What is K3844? 0.18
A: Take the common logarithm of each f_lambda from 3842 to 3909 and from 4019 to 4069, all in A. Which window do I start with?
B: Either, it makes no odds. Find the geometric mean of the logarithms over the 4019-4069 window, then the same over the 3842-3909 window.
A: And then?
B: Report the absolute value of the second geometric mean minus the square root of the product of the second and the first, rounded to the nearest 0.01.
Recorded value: 0.05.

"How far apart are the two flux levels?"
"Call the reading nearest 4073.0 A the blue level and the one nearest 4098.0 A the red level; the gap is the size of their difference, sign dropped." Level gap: 0.3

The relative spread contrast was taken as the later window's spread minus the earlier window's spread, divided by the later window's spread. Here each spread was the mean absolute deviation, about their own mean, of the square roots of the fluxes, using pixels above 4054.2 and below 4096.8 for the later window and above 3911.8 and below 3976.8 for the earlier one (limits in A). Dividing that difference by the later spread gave -0.31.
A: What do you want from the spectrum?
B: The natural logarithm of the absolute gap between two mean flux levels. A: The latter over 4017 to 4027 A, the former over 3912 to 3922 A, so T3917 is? 1.1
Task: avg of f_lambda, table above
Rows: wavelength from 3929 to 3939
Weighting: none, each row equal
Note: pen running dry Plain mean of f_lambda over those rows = 12.5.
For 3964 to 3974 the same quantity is 11.7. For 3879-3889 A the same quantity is 14.5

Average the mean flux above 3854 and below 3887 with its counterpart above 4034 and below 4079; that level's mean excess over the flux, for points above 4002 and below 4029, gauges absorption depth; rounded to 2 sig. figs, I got 2.0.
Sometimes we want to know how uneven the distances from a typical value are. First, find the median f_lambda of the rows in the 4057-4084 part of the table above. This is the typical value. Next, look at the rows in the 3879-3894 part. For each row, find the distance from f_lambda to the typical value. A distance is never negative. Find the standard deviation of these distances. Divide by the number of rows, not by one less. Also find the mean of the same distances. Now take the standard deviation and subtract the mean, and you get -1.0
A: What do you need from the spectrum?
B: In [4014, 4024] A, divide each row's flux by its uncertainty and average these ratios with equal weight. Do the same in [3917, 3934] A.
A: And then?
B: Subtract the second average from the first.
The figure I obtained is -11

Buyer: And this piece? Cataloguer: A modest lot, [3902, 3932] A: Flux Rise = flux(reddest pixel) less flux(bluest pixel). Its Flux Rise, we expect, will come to 0.04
